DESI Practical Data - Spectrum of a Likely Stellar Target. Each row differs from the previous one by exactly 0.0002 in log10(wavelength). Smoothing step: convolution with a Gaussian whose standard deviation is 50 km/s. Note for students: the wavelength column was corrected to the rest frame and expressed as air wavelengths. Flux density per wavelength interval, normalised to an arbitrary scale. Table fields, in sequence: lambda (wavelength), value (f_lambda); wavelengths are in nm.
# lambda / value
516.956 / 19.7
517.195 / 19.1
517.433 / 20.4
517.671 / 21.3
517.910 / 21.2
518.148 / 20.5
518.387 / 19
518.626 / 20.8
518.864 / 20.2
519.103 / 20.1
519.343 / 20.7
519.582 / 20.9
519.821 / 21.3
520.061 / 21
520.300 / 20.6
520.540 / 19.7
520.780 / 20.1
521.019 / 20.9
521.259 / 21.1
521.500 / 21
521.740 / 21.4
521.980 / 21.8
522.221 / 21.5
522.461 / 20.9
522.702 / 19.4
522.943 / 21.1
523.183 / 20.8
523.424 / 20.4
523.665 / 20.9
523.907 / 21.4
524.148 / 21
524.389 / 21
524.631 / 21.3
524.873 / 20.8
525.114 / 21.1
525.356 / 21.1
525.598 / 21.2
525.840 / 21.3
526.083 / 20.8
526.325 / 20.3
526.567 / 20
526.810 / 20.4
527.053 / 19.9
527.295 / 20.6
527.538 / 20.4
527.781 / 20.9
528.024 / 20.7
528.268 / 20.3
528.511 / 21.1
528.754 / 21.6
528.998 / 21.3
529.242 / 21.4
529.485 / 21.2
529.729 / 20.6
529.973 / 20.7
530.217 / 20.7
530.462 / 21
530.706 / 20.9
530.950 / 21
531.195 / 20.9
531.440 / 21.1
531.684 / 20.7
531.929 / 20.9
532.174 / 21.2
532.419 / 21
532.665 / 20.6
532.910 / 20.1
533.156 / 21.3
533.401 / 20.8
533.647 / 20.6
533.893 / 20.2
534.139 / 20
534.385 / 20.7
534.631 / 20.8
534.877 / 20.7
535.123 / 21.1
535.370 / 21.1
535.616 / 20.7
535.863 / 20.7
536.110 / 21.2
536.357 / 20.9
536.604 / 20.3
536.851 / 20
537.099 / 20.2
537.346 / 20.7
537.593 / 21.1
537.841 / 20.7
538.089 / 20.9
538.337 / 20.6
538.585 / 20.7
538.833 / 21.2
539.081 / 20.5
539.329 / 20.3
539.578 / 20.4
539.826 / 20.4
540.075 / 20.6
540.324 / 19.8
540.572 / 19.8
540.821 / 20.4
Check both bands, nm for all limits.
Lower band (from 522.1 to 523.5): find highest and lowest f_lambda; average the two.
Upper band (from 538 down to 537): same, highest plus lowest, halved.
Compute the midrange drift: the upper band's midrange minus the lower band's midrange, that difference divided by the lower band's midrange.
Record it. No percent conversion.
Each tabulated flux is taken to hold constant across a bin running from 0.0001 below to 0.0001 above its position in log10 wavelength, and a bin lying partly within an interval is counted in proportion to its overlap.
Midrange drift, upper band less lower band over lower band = 0.010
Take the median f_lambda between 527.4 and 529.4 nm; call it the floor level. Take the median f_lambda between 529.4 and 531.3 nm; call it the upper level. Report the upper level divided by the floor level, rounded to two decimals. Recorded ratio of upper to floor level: 1.00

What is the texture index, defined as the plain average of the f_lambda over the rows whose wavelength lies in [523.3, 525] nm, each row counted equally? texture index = 21.0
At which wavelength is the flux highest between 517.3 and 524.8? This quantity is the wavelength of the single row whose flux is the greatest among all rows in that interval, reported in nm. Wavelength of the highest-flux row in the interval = 521.980 nm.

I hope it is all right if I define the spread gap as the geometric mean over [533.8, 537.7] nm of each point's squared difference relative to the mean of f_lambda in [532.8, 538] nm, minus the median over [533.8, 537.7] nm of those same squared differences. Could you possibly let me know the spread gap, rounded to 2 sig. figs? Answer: -0.12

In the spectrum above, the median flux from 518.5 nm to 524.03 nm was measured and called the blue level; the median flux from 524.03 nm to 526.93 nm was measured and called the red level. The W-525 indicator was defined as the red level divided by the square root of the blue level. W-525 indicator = 4.59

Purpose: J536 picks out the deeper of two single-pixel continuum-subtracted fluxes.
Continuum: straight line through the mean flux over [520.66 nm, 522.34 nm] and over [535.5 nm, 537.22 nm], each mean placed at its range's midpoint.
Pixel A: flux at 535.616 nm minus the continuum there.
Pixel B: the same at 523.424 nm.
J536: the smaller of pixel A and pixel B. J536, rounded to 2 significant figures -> -0.64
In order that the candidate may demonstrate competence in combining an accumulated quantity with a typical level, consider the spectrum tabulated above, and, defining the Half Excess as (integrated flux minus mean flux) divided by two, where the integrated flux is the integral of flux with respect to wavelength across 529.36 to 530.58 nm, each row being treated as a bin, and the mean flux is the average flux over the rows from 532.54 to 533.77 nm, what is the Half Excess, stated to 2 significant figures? 2.4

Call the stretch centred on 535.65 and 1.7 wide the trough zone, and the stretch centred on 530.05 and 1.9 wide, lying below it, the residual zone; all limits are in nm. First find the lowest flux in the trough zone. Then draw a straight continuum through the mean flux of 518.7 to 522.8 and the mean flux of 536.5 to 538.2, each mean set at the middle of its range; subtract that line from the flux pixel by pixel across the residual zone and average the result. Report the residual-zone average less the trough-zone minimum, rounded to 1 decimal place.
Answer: -20.4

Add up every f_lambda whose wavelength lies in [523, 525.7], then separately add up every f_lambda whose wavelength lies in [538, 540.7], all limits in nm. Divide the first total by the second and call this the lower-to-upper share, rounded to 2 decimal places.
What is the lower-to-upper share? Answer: 1.03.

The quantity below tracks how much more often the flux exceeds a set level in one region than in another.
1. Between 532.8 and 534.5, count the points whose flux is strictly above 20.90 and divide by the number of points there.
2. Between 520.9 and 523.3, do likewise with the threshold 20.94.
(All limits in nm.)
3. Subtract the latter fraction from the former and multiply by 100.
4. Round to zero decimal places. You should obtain -46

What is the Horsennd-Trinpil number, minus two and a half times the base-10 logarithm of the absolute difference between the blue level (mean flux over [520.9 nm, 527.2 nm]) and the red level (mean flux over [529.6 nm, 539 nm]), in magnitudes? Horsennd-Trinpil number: 2.3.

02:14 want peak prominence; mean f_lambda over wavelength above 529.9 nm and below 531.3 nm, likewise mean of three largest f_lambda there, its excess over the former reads 0.10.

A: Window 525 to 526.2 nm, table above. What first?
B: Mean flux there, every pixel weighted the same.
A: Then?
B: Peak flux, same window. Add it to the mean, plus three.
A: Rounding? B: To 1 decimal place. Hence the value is 45.4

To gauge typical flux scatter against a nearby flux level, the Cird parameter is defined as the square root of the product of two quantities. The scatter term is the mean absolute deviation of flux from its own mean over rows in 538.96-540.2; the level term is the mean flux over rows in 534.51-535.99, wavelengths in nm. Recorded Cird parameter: 1.35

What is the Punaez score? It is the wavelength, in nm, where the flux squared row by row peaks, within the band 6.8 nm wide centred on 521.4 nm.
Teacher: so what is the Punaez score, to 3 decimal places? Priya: 521.980 nm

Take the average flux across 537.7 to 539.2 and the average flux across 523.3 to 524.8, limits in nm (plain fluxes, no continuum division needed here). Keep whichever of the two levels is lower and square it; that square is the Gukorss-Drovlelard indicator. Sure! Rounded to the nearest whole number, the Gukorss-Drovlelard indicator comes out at 431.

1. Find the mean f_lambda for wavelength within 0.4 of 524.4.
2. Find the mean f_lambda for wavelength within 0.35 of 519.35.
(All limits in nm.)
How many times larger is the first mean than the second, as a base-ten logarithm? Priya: 0.011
